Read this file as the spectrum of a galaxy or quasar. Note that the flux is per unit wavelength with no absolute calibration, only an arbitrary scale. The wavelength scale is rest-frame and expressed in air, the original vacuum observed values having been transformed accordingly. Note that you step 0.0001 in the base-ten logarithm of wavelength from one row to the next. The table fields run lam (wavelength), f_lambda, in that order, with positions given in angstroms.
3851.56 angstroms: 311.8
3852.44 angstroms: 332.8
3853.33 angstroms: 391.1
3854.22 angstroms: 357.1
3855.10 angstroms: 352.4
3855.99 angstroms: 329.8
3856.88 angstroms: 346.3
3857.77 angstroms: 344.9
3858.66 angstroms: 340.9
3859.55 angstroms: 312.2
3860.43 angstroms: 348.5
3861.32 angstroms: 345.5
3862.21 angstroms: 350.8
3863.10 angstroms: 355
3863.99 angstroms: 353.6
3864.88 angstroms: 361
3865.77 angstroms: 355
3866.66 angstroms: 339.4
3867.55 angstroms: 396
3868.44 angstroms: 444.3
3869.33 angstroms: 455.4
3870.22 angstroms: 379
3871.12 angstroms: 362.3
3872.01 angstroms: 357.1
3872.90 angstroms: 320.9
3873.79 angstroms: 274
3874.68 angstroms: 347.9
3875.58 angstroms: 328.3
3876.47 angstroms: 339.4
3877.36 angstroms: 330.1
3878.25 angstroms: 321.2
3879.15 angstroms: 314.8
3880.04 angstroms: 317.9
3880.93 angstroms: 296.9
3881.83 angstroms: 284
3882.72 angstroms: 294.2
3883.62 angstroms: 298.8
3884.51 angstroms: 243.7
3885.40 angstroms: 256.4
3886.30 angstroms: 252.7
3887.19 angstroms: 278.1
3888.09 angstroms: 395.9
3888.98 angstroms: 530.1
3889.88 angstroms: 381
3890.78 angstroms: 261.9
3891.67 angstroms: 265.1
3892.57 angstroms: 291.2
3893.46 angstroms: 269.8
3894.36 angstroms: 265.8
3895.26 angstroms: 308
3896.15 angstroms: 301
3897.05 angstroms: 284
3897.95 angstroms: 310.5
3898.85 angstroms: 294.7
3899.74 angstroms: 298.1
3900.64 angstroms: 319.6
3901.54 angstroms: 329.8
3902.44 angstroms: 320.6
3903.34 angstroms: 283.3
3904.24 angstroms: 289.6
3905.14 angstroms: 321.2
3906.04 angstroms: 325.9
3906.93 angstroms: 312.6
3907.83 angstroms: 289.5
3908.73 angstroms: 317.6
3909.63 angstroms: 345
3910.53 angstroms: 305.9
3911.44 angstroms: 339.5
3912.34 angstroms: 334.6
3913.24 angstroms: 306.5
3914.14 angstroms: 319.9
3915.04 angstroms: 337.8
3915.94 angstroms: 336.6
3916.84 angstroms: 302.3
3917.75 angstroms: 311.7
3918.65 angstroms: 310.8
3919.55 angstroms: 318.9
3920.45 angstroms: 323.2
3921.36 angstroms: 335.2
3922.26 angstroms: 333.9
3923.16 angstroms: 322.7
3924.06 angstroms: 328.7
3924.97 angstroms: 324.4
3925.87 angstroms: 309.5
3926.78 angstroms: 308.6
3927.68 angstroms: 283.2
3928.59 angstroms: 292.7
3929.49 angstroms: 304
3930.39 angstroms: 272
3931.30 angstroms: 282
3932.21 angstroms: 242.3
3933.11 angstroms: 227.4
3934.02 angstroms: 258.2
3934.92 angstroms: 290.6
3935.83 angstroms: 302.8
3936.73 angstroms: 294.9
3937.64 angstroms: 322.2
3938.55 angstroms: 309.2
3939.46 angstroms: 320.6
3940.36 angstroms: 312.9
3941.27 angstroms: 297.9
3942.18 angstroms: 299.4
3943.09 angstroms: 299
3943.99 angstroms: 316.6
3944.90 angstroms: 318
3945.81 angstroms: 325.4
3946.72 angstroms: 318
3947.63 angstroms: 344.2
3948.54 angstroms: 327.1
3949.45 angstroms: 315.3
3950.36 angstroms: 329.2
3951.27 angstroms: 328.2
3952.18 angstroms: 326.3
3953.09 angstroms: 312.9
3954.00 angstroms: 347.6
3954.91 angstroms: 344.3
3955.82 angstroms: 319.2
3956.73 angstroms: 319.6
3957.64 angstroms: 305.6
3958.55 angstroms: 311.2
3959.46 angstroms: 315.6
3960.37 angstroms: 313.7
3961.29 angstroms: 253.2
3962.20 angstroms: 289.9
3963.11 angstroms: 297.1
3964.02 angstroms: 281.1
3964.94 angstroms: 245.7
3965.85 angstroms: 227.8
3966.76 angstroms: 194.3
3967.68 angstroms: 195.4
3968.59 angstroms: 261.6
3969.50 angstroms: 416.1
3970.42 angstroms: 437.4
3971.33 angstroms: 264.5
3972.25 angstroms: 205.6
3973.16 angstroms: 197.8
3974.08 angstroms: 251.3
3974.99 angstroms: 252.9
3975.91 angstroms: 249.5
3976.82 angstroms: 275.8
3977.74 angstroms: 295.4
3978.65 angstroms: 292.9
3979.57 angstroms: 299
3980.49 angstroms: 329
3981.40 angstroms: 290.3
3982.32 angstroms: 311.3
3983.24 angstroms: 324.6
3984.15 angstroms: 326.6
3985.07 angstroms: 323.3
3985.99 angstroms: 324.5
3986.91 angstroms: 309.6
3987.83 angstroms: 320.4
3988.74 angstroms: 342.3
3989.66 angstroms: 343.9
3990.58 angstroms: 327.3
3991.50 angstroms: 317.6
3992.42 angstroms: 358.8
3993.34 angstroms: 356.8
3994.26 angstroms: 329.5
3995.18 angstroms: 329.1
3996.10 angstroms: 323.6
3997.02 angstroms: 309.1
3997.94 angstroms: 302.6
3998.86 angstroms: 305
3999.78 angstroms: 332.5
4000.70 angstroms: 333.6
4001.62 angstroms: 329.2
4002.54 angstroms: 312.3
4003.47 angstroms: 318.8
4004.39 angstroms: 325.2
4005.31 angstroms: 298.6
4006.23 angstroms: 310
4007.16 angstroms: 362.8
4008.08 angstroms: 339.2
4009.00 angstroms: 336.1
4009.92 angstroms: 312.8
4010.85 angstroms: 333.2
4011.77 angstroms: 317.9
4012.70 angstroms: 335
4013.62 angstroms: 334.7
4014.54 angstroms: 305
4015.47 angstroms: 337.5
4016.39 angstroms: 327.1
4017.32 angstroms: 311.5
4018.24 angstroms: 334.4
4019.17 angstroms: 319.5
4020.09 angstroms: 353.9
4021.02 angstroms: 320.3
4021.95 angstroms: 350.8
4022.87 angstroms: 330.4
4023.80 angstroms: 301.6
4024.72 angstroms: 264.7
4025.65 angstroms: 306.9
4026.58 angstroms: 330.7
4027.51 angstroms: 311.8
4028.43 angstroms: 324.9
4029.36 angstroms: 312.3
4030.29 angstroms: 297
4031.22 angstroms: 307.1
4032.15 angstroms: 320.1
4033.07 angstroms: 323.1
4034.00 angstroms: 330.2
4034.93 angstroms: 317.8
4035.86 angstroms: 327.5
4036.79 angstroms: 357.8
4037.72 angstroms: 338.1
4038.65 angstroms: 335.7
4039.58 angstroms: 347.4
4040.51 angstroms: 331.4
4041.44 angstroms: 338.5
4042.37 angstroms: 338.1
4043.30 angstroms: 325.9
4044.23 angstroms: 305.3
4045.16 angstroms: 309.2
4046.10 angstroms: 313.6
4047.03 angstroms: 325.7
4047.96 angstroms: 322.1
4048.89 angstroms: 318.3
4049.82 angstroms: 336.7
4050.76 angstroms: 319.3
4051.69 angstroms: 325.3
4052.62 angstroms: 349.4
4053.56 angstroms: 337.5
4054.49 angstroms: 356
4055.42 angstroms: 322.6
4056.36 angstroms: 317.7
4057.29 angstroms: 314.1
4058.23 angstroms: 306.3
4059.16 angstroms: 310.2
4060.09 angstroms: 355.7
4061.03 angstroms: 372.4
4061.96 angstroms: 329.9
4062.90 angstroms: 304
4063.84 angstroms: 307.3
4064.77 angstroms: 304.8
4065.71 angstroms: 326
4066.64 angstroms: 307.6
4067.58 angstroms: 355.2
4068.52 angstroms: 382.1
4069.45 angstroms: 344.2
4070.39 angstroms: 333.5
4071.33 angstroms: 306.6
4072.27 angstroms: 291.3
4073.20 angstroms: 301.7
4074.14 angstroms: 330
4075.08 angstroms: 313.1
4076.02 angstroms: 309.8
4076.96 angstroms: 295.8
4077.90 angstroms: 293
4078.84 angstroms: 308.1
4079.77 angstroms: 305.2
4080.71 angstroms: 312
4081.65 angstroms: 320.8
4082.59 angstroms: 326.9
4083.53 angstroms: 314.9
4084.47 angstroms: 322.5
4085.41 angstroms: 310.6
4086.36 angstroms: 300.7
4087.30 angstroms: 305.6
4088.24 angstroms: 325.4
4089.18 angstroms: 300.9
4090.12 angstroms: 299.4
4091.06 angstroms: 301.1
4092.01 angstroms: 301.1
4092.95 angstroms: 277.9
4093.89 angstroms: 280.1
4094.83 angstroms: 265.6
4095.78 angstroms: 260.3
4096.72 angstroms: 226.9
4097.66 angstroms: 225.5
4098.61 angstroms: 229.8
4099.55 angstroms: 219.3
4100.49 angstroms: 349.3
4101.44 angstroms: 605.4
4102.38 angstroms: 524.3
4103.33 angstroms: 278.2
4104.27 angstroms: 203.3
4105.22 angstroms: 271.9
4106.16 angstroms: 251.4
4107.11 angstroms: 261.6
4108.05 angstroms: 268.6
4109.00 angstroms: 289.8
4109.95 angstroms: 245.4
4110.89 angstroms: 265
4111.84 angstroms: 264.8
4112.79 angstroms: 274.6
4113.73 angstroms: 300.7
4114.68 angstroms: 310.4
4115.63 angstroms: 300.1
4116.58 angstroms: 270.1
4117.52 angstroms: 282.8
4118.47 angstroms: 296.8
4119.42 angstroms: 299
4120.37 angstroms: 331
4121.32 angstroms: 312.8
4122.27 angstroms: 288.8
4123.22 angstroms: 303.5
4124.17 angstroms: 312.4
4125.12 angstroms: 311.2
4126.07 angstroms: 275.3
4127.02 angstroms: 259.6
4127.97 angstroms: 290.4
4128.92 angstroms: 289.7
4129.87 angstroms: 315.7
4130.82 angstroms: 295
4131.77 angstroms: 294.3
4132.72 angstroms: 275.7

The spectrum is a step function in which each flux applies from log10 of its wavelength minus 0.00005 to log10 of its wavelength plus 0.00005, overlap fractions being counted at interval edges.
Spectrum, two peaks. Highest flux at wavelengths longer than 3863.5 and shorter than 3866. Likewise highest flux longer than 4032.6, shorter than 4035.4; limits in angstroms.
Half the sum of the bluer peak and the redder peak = 346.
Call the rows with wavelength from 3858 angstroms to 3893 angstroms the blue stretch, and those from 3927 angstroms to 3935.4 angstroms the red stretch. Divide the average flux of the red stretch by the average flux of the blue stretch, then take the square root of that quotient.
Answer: 0.90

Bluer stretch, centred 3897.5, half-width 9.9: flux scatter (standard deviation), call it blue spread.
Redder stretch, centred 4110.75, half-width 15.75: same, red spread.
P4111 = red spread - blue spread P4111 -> 20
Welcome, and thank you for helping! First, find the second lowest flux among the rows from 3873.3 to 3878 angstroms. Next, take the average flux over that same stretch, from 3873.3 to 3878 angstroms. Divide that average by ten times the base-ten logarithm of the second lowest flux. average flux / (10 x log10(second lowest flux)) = 12.9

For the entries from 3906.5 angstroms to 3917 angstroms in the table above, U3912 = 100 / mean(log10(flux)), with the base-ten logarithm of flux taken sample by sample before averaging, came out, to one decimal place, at 39.9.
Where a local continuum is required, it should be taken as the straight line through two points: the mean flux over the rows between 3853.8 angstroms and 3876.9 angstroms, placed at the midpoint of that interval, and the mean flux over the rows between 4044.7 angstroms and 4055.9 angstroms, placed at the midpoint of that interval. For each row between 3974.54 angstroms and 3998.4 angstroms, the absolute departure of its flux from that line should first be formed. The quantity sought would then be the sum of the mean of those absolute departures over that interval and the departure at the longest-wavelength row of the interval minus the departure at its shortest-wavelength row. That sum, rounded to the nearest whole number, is -26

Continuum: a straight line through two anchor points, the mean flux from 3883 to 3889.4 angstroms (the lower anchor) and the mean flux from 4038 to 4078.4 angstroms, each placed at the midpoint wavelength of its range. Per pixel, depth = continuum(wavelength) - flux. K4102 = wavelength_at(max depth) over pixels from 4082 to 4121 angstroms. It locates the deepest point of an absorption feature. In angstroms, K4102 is 4104.27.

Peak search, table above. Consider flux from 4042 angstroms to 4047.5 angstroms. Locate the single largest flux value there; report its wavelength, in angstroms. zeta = 4042.37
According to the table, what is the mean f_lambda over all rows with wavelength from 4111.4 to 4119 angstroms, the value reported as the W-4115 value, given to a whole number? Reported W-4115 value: 288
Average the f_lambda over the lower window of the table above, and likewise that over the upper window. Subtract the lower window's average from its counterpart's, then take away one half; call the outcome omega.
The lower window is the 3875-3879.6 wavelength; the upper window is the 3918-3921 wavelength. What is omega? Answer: -10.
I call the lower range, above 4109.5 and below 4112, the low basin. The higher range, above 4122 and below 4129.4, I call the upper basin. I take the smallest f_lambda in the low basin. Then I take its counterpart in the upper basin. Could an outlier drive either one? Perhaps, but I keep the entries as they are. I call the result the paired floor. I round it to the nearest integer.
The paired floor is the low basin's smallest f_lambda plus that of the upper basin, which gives 505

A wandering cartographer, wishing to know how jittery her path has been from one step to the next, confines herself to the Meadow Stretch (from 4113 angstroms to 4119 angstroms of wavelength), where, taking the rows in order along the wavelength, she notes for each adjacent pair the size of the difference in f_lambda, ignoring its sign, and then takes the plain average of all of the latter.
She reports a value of 15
